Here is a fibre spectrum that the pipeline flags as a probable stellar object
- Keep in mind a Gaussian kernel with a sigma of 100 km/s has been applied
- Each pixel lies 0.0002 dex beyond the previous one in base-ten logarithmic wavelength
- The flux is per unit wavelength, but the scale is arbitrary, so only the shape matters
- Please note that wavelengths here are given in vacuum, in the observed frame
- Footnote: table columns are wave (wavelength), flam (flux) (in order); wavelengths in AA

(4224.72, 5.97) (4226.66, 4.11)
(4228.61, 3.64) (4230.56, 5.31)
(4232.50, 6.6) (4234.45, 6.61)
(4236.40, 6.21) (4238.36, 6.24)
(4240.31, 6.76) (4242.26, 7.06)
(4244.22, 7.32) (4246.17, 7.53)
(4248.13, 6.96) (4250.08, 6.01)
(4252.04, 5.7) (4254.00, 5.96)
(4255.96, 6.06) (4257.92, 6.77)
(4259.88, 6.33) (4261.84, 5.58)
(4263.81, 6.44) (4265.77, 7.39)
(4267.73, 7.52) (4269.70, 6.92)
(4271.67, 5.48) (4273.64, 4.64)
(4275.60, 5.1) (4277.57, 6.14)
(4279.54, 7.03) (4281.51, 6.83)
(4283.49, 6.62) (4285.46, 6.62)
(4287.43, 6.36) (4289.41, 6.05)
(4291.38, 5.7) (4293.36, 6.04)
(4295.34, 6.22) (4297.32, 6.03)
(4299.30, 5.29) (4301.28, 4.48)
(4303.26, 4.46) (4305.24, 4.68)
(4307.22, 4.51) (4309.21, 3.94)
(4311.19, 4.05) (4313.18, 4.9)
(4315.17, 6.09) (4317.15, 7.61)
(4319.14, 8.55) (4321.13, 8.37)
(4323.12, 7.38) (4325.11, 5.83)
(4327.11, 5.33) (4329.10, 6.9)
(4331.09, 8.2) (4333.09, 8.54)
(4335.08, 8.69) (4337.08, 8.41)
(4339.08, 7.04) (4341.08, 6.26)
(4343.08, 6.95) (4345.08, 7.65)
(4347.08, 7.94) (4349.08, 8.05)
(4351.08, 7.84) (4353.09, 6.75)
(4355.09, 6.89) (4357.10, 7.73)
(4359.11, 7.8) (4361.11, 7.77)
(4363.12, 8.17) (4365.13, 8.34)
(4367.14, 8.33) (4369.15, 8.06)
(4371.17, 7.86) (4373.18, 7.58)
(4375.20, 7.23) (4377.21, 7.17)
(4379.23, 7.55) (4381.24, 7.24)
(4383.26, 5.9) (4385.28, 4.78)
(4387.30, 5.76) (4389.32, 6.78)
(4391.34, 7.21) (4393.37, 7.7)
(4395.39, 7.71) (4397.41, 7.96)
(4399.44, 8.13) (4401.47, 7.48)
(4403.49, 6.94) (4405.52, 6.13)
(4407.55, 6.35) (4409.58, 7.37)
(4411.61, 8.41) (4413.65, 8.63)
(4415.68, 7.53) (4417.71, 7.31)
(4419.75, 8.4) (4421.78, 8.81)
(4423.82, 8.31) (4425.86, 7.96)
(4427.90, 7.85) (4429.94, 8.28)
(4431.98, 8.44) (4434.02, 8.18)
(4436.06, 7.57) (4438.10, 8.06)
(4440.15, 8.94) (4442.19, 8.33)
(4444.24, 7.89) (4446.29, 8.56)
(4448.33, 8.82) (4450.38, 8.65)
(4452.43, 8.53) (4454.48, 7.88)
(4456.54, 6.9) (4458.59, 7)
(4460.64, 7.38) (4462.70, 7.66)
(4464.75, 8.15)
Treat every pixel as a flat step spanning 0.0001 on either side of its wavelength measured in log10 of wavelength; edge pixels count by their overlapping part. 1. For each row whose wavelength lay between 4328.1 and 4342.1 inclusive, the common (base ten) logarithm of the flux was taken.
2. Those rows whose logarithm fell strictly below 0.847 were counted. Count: 2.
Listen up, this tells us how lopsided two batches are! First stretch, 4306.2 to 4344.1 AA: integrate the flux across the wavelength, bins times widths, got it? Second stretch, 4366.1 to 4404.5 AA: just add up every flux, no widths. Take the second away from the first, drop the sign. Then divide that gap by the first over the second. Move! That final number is 63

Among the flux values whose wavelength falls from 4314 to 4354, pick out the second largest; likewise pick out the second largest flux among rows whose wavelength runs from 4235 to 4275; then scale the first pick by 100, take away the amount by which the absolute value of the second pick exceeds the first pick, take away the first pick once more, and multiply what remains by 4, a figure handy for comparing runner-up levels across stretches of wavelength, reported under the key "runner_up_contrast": 3390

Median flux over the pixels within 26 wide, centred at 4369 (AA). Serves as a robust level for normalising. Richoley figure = 7.8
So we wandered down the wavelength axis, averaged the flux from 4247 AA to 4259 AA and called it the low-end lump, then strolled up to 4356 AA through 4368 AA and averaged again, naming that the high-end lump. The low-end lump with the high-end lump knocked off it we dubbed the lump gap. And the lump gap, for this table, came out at -1.8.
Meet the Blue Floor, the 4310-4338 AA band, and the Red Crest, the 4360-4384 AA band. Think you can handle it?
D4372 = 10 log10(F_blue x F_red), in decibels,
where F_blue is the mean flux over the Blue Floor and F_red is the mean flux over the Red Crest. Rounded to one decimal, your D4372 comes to 17.3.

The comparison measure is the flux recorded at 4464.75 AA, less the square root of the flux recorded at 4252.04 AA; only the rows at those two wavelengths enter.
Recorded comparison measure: 5.8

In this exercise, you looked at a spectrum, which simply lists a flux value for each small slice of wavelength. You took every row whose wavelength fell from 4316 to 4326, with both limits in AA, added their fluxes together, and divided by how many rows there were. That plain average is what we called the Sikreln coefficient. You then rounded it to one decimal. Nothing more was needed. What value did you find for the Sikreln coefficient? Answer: 7.5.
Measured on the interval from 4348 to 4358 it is 7.5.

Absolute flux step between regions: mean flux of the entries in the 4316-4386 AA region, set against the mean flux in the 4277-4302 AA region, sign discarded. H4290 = 1.3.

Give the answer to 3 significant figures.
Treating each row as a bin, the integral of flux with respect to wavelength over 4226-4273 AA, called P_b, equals 295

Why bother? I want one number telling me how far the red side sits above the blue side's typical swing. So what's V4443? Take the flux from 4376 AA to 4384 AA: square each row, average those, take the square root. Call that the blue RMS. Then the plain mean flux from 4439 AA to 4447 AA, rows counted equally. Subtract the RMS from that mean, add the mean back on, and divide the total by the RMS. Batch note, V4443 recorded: 1.41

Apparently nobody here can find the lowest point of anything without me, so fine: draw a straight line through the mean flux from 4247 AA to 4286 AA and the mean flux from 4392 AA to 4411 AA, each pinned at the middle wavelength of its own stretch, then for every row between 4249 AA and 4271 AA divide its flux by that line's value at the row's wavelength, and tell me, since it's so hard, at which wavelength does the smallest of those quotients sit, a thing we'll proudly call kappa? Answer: 4261.84 AA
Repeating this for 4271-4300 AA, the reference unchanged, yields 4273.64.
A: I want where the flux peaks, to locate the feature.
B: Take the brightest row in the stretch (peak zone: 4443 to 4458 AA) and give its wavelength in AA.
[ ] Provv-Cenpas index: 4448.33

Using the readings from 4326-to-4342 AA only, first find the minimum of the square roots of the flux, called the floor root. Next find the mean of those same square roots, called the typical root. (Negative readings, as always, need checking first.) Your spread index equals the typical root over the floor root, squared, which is 1.38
